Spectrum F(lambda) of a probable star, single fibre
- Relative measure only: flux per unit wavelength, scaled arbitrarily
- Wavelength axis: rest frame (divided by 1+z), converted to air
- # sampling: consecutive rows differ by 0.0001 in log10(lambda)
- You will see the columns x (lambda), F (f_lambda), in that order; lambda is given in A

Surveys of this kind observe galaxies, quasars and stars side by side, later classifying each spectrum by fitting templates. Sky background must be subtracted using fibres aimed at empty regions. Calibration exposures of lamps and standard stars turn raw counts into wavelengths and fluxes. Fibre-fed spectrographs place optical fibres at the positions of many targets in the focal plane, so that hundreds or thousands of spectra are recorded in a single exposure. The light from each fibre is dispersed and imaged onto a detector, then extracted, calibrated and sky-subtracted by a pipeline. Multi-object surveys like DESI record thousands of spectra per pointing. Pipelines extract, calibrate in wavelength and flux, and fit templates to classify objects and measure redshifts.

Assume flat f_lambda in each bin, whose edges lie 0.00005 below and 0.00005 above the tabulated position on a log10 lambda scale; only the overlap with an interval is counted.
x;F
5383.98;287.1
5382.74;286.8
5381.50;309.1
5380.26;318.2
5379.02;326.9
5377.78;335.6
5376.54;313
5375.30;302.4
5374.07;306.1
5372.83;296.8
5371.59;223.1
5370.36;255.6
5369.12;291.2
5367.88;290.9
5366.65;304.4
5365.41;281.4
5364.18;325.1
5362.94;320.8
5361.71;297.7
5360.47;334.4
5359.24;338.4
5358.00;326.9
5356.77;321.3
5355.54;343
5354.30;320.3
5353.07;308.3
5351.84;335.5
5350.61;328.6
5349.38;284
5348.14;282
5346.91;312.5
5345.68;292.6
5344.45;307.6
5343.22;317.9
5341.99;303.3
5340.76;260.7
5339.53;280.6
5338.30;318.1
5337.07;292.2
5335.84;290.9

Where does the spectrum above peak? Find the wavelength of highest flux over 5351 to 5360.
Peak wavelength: 5355.54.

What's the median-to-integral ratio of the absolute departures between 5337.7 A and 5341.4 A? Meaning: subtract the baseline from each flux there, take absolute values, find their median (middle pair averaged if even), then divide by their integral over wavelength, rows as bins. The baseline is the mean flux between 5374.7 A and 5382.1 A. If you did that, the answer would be 0.32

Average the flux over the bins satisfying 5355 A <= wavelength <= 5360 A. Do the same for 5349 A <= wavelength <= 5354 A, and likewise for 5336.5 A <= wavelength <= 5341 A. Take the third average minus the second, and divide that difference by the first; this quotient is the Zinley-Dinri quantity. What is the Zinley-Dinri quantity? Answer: -0.08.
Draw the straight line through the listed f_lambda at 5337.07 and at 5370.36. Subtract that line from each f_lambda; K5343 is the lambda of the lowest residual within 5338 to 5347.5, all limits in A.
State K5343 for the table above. 5340.76 A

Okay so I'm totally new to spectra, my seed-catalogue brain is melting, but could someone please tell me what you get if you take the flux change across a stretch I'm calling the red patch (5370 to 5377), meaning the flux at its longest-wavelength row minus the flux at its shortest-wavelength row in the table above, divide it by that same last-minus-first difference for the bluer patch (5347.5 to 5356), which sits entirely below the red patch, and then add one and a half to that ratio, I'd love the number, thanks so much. 2.4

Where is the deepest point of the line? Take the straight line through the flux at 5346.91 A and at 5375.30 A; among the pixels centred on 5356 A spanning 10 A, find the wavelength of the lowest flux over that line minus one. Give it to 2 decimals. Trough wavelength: 5353.07 A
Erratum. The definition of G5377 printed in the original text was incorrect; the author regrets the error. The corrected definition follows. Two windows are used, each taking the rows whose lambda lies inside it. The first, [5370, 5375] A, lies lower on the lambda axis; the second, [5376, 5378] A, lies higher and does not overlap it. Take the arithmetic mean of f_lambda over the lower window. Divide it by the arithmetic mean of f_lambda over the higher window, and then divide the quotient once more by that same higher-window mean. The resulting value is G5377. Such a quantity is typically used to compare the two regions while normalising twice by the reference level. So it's 0.0026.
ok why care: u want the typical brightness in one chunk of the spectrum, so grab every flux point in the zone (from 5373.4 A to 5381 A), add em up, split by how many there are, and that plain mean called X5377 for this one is 317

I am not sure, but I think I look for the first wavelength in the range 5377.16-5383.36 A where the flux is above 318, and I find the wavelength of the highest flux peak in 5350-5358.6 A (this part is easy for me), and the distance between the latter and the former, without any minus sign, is 22.2 A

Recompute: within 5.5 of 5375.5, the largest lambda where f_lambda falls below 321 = 5380.26 A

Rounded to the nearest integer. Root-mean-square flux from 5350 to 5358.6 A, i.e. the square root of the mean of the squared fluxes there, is 326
